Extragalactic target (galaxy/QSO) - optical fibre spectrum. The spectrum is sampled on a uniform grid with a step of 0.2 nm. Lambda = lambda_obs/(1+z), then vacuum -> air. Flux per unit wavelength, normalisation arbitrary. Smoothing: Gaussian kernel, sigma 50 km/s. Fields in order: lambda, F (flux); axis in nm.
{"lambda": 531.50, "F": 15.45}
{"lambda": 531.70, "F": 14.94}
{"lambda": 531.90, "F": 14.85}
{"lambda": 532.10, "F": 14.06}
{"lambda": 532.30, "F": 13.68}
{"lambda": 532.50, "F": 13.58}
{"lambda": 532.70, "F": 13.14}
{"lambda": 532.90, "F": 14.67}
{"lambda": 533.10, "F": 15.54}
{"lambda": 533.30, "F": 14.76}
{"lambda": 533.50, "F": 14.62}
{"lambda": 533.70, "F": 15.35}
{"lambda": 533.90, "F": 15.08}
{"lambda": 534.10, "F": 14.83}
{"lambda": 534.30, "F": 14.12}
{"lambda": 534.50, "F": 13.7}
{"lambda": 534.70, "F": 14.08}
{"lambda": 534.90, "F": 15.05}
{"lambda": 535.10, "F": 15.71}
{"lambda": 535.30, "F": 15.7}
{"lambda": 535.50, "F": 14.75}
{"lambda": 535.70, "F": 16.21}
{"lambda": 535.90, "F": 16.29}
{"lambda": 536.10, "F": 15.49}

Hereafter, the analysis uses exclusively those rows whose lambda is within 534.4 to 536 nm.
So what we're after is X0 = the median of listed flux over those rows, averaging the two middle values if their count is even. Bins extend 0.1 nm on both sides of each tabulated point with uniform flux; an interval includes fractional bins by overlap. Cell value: 15.4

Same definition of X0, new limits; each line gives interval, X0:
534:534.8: 14.1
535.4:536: 16.2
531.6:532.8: 13.9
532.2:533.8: 14.6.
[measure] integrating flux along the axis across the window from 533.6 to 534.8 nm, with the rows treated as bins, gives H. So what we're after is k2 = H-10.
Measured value 7.4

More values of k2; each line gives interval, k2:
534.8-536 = 8.7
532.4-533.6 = 7.3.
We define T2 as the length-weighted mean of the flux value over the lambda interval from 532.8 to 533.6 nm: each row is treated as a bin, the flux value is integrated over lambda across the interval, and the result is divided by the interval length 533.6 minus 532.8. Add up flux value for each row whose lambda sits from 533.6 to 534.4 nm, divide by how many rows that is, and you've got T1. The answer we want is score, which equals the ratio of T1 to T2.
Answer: 1.00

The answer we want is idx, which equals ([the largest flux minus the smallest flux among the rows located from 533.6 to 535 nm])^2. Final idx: 2.7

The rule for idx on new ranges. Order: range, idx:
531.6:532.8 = 3.2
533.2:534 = 0.5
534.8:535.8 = 2.1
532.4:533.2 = 5.8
